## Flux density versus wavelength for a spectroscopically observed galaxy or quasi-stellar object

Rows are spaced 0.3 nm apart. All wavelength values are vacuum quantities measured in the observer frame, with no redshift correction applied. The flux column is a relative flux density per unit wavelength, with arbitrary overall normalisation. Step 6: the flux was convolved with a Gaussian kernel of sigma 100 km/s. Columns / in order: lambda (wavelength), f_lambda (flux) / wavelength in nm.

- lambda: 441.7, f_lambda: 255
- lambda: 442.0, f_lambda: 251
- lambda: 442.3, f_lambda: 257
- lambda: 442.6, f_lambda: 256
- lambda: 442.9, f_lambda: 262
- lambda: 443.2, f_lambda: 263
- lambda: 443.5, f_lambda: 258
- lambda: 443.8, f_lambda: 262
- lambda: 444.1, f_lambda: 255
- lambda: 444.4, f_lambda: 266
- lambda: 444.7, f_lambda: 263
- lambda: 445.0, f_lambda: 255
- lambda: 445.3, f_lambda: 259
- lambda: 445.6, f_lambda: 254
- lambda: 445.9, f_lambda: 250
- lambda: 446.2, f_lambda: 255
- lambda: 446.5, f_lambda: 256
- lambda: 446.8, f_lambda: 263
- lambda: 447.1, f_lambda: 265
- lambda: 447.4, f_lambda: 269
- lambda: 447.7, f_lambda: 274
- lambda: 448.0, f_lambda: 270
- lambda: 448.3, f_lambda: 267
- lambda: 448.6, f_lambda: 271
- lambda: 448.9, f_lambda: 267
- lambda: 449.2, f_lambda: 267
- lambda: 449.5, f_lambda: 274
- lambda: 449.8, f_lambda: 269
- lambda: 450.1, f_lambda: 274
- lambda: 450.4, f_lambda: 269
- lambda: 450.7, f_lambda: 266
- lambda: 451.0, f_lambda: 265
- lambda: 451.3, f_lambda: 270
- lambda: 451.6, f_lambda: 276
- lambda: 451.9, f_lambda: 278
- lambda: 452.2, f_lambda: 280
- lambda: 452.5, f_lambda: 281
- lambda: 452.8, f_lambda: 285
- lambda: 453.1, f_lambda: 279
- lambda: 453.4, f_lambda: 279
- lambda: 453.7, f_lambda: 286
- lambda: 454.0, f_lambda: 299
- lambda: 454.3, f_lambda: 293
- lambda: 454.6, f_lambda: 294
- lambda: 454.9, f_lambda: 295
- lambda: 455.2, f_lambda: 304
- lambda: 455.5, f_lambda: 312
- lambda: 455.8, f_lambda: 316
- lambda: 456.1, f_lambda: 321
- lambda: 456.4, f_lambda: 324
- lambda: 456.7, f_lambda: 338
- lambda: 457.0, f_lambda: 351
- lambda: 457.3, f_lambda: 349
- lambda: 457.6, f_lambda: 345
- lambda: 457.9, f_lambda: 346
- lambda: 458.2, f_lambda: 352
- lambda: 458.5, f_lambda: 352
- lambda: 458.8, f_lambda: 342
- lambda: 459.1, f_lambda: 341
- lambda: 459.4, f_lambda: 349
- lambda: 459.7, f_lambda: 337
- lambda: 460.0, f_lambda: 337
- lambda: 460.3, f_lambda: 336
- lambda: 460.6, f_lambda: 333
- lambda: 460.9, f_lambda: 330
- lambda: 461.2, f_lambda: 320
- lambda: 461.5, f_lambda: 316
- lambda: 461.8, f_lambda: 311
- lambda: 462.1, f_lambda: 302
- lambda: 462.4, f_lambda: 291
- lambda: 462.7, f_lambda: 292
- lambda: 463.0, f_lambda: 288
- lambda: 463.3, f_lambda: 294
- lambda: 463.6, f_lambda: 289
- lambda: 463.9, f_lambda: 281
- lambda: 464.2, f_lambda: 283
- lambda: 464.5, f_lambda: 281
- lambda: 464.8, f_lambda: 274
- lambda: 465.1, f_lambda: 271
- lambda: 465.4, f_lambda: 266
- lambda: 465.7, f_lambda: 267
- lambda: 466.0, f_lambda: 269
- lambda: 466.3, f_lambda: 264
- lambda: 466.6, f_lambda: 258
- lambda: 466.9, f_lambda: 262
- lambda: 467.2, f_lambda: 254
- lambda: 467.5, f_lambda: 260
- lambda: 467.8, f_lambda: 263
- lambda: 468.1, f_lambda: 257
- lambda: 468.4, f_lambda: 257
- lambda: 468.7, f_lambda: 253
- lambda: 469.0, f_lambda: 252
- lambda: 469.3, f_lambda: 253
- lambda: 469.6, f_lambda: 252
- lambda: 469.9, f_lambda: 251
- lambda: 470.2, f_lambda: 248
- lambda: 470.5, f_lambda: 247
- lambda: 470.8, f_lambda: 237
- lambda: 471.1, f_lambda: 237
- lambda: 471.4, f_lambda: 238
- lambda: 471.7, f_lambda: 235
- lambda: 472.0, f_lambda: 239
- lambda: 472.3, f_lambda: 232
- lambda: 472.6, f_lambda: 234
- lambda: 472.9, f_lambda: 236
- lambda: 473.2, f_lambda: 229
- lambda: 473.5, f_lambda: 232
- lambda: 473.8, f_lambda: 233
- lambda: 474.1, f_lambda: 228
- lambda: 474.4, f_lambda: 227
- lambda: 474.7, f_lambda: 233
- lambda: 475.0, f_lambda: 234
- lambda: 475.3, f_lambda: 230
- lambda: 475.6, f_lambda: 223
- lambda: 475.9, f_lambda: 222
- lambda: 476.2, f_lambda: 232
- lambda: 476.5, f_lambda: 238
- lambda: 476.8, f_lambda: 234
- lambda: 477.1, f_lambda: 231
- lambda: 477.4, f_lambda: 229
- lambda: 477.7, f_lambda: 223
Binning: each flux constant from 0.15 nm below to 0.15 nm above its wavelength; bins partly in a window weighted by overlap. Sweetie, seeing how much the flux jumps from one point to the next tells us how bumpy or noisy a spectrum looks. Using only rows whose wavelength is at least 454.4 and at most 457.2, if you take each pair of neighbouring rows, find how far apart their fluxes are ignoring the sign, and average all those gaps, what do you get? 7.1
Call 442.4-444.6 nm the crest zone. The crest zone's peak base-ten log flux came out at 2.42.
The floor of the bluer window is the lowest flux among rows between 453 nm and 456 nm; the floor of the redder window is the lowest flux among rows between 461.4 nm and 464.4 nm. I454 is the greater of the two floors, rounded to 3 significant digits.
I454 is 281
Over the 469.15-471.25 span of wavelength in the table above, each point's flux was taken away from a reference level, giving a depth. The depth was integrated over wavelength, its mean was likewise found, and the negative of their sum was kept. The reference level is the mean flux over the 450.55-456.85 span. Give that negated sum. -143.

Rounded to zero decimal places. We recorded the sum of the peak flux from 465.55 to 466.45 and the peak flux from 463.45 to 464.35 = 558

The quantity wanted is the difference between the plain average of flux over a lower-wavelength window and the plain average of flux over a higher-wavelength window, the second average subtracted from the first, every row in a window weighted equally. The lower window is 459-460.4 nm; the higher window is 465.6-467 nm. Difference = 76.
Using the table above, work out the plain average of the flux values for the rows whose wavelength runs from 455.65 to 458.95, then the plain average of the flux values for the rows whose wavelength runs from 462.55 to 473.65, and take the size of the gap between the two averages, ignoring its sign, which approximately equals 82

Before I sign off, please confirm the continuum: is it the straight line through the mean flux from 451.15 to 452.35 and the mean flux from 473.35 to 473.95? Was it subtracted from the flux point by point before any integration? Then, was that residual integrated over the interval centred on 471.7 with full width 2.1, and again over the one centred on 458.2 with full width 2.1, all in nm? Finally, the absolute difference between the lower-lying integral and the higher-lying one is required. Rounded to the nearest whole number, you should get 176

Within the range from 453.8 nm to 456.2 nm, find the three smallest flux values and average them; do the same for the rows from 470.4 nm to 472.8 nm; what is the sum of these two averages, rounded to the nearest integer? 528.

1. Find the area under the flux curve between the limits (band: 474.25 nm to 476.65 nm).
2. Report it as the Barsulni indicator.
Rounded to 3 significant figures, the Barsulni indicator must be 552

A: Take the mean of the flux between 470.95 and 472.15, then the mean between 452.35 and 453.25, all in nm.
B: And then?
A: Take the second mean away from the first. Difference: -44.4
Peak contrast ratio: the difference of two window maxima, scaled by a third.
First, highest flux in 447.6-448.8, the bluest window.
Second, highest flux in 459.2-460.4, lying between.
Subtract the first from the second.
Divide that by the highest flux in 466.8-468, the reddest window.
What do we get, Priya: 0.29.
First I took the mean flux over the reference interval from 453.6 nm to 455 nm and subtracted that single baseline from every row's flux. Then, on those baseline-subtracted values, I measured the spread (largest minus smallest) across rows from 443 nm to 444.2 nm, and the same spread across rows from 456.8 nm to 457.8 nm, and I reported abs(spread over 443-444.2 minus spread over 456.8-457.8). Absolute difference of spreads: 2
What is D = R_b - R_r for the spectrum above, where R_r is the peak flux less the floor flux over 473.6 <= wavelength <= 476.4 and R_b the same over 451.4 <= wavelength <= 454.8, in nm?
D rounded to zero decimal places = 11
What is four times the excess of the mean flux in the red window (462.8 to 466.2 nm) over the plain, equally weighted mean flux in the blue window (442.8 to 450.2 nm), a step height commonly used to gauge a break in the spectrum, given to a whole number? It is 60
